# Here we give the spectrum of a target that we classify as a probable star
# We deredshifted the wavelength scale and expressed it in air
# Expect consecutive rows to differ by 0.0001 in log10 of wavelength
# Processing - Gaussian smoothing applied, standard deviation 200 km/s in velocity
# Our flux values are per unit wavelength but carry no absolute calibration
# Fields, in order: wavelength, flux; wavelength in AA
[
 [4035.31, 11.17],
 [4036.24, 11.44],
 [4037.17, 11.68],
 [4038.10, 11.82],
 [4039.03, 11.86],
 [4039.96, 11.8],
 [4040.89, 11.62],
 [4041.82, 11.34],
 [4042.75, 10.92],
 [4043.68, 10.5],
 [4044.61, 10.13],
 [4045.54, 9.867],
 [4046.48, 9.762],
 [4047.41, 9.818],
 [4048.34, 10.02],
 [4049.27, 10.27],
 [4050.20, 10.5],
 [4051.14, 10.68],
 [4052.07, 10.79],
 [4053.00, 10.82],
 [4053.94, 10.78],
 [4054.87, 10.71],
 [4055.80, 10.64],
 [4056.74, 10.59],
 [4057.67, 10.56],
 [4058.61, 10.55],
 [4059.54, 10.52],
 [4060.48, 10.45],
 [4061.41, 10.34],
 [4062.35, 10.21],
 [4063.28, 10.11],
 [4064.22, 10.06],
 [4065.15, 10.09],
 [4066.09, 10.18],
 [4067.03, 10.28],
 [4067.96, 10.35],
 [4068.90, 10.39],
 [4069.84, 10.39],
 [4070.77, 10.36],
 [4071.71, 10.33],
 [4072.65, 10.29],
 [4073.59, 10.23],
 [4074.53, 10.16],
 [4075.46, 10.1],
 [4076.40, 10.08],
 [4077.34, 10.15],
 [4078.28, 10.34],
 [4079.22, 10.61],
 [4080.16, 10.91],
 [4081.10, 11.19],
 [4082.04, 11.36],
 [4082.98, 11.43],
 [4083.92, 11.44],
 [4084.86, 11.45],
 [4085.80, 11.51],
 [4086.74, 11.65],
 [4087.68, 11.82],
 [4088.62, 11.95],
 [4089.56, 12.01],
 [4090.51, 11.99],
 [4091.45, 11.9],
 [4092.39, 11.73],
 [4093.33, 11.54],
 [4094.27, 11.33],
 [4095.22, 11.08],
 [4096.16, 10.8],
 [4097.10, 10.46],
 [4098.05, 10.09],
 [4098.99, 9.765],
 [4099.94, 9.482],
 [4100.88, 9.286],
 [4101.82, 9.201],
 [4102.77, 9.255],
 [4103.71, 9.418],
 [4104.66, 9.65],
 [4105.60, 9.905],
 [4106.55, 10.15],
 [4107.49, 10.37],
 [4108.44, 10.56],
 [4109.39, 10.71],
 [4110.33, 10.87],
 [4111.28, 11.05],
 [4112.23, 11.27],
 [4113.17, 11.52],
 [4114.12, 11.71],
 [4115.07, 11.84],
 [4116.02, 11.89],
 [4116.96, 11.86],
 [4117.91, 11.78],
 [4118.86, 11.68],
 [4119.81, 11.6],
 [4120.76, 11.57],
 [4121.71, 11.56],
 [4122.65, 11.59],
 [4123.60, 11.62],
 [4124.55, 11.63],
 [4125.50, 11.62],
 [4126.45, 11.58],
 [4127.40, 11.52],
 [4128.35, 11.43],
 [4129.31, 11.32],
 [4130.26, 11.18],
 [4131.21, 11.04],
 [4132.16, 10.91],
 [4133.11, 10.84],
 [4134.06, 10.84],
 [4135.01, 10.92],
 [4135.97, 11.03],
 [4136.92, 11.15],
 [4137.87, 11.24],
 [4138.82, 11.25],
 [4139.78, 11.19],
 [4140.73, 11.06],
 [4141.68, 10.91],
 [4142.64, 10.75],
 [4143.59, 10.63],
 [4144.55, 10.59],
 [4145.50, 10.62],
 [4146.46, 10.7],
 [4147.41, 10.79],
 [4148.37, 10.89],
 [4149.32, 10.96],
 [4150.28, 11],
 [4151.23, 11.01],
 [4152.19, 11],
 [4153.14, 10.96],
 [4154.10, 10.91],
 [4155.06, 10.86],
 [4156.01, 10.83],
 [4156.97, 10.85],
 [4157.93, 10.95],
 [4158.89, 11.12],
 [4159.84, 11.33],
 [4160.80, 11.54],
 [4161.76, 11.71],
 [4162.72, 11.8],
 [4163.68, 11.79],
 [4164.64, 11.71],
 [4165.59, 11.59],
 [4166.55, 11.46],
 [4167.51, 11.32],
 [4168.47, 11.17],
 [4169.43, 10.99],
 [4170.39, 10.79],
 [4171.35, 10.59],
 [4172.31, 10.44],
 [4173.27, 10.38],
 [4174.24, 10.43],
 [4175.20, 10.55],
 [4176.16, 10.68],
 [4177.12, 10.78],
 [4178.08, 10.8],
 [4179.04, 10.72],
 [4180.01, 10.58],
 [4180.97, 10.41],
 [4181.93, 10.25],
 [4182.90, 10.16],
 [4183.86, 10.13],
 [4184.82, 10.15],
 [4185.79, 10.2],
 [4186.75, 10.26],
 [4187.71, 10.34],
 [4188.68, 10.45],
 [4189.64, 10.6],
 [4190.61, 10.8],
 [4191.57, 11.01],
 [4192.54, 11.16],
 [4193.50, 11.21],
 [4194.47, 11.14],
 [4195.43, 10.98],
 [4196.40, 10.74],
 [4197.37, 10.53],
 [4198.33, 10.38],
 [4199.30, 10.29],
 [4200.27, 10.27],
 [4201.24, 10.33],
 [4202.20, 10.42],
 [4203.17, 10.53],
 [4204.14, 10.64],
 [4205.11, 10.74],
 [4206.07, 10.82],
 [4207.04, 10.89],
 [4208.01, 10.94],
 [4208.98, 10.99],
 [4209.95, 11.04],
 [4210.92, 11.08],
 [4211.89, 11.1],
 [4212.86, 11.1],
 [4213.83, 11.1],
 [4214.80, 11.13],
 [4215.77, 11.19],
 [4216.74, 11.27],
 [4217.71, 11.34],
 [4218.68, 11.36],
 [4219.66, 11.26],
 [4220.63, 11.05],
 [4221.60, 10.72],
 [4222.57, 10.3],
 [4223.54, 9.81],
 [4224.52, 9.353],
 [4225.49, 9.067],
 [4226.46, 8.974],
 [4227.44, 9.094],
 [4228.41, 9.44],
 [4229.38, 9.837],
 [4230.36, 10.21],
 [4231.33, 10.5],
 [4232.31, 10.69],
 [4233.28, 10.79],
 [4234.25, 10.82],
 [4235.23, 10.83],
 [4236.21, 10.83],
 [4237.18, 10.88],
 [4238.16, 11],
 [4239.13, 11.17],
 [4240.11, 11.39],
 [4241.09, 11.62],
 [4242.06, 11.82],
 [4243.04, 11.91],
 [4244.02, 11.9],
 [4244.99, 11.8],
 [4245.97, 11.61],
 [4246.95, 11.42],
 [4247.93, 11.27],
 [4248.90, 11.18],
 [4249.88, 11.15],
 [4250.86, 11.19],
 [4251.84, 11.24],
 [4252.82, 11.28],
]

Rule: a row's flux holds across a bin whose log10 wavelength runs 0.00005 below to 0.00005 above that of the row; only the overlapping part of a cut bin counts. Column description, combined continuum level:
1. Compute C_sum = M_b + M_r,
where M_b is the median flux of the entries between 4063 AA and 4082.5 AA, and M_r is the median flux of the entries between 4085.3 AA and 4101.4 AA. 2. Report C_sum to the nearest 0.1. 21.8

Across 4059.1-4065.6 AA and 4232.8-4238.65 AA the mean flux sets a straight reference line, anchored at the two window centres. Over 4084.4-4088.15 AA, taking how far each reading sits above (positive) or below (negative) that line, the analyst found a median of 1.2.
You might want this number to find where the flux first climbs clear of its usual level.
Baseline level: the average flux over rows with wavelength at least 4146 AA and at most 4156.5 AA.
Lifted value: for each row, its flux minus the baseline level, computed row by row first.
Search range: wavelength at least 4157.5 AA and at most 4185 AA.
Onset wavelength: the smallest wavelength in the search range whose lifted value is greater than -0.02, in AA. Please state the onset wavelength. 4157.93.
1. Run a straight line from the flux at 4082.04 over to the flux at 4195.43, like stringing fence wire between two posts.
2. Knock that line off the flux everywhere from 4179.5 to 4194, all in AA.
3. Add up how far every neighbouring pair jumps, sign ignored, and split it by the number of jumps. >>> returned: 0.111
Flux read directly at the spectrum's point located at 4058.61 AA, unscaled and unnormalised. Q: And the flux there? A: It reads 10.55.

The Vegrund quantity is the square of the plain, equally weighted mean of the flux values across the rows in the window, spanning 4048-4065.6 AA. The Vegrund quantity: 109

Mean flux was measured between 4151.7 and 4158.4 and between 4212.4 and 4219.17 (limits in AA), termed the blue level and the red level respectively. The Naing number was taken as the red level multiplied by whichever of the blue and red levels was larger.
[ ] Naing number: 126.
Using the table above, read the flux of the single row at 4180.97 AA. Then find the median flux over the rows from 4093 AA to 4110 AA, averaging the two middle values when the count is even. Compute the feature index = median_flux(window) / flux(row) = 0.97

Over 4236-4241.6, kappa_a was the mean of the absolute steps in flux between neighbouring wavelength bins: 0.16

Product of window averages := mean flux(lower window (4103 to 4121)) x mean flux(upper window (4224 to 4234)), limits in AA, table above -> 108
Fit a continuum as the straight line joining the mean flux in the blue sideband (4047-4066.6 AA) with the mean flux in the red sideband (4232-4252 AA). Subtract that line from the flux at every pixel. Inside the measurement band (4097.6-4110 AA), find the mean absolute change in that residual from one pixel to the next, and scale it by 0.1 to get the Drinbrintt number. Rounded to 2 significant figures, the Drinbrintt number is 0.020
